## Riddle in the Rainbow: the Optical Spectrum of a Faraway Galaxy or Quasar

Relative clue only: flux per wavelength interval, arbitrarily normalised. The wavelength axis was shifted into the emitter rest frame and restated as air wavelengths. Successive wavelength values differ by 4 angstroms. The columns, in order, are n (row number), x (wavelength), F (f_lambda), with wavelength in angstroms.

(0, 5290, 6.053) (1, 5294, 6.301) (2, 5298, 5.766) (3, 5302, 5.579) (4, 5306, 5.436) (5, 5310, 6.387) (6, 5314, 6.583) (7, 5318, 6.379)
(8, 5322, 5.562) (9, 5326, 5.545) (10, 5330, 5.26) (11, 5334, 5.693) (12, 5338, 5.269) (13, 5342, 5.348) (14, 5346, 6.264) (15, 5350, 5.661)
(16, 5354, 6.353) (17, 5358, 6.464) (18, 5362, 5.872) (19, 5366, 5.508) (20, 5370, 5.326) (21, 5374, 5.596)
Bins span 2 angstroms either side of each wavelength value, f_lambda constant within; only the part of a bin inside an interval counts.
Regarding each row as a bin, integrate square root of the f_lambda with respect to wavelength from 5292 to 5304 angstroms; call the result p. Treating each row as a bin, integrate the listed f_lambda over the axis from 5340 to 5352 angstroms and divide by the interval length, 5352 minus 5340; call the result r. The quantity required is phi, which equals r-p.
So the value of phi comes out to -23.3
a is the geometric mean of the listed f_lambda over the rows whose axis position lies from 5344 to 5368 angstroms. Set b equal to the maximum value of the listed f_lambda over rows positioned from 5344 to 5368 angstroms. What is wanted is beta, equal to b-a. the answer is 0.45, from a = 6.01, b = 6.464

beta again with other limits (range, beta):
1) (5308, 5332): 0.65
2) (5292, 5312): 0.51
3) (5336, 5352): 0.64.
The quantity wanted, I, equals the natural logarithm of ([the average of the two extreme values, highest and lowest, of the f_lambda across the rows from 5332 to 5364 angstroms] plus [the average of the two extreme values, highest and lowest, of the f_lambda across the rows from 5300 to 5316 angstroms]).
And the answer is 2.47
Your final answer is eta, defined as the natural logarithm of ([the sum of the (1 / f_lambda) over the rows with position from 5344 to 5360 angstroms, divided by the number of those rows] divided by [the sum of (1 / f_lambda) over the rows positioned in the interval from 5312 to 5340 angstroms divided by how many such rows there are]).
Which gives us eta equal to -0.08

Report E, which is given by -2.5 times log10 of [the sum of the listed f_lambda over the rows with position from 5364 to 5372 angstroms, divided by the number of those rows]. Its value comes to -1.834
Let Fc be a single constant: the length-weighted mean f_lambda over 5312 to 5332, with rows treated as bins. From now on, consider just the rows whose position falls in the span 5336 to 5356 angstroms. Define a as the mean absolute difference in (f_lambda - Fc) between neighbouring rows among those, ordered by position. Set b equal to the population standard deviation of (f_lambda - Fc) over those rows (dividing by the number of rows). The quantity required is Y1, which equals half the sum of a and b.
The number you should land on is 0.51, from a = 0.57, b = 0.45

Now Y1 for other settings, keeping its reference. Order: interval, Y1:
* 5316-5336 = 0.38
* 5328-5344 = 0.24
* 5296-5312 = 0.39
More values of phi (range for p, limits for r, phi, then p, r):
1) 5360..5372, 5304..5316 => -22.2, 28.3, 6.1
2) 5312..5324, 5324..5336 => -24.3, 29.8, 5.5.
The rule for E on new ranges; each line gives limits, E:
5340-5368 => -1.932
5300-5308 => -1.852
